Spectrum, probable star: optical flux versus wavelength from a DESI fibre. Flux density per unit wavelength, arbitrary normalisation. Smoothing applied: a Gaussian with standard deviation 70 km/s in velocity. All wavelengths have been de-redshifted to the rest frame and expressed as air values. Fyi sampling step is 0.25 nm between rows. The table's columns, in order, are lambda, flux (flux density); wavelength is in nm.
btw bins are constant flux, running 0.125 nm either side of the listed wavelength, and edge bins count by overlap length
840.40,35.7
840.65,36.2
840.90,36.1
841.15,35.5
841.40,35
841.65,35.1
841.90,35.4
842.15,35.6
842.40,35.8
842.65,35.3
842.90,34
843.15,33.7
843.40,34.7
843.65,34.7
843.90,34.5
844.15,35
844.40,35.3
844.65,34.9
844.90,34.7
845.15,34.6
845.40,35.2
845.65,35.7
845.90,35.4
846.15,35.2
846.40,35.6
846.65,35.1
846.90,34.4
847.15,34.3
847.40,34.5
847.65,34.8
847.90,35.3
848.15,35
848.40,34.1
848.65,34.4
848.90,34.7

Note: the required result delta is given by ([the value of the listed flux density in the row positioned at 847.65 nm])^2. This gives 1211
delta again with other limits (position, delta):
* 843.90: 1190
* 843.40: 1204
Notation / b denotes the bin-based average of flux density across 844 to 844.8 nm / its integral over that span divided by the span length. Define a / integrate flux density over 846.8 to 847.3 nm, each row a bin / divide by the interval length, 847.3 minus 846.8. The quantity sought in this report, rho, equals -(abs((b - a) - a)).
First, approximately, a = 34.4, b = 35.0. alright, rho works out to -33.7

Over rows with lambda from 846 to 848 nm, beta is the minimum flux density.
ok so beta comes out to 34.3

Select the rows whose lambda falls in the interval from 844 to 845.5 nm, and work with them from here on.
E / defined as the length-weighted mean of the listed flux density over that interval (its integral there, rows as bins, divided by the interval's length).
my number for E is 34.9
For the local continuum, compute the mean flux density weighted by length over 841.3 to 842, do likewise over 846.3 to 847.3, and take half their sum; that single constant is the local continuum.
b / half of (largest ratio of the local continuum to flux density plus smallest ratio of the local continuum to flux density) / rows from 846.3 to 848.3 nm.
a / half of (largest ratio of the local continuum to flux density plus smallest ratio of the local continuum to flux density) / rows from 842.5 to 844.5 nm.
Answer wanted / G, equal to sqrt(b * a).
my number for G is 1.01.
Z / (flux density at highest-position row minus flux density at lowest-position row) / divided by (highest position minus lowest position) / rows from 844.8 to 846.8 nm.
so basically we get 0.23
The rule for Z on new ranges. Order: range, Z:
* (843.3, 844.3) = 0.40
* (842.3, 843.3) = -2.80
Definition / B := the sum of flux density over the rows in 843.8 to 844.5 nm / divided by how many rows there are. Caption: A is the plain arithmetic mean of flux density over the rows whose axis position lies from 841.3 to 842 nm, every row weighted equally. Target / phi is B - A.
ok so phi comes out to -0.2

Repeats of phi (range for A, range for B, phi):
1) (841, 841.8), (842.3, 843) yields -0.2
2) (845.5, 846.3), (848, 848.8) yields -0.9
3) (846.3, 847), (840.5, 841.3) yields 0.9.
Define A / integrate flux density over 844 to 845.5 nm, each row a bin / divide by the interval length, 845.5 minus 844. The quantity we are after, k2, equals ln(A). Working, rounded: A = 34.9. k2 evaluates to 3.55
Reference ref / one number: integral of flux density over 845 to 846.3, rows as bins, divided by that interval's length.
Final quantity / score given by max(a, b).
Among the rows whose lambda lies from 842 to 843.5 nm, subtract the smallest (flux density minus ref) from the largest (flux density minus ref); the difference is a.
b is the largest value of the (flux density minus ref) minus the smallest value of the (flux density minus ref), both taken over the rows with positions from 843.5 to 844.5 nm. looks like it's 2.10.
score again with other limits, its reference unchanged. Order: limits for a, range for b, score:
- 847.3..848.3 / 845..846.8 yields 1.10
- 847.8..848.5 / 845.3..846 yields 1.20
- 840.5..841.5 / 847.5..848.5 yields 1.20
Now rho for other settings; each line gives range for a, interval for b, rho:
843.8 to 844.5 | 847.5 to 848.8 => -35.2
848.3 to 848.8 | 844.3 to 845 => -33.6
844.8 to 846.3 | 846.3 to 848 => -35.5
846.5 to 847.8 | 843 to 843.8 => -34.9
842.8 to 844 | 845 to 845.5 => -33.8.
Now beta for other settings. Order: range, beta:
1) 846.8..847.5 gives 34.3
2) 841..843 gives 34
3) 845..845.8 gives 34.6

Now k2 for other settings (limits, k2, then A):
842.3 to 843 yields 3.56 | 35.0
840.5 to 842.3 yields 3.57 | 35.6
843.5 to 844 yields 3.54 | 34.6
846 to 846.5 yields 3.57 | 35.4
